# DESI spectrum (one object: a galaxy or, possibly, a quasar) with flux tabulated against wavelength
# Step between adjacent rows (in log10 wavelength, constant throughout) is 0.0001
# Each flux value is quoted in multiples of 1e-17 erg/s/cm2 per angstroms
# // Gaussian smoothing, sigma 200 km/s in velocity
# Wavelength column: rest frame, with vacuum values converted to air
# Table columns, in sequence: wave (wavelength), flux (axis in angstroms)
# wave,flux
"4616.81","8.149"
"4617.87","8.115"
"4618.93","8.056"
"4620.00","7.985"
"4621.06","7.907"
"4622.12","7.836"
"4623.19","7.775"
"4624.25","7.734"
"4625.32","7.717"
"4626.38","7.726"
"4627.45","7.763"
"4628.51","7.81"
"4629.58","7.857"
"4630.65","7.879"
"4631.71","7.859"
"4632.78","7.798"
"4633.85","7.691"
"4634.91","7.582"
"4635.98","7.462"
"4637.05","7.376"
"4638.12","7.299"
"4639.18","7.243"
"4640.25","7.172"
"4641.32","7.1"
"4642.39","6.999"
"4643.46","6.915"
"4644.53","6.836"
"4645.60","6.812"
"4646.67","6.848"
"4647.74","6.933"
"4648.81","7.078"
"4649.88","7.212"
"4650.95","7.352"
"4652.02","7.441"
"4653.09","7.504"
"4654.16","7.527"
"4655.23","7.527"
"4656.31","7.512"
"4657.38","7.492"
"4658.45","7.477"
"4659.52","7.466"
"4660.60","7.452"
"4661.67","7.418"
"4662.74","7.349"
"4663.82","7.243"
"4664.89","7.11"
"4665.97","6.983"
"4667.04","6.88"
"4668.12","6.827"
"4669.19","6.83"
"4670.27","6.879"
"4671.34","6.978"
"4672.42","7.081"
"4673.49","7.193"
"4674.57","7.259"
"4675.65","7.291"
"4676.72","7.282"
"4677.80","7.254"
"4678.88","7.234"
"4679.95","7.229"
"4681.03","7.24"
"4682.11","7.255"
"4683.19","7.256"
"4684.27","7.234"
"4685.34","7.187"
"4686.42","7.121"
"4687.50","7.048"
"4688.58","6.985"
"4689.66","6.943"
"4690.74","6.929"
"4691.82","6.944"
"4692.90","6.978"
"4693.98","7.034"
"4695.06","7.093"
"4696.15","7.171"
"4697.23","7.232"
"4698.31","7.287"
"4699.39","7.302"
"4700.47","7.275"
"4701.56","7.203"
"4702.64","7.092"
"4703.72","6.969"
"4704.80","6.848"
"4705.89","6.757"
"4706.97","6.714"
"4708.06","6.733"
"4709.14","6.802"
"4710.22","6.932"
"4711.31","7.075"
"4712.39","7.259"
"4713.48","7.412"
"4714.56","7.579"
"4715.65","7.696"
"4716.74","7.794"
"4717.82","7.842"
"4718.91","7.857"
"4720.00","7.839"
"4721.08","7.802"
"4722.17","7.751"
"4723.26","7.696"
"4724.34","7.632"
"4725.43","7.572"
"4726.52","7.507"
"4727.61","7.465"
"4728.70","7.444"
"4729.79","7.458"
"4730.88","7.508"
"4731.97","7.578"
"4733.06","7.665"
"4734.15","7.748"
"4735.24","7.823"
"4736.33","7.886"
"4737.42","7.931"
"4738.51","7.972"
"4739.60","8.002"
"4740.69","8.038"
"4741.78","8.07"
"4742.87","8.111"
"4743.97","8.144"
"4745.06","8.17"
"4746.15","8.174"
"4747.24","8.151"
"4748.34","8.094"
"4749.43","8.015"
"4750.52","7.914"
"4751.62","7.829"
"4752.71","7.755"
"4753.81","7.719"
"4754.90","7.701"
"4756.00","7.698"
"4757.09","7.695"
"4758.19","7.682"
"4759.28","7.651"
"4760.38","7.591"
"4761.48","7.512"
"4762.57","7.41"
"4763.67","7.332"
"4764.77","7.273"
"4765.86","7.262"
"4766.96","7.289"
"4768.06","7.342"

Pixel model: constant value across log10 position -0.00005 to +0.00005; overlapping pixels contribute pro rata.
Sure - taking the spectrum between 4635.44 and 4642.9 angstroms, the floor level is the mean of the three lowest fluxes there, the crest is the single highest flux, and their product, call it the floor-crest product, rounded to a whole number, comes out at 53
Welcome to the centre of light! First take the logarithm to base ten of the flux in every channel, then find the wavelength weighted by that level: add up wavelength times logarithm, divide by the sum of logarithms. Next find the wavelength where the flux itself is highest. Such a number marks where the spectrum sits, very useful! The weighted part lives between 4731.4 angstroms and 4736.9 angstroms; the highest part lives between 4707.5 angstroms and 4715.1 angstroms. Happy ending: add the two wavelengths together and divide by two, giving 4724.4 angstroms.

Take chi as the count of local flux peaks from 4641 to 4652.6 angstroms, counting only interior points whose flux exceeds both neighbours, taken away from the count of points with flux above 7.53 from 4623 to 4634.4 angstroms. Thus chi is 11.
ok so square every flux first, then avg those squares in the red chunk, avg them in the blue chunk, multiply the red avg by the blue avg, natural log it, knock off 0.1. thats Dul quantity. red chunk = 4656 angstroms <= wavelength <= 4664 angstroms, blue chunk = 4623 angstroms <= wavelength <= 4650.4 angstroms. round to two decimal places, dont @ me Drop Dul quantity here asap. 7.92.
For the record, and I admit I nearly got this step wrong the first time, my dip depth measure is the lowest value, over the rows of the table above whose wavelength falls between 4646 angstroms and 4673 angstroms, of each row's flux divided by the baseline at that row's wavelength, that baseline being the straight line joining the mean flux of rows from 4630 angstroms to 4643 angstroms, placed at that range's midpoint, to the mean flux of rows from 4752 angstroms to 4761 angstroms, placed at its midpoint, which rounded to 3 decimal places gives 0.908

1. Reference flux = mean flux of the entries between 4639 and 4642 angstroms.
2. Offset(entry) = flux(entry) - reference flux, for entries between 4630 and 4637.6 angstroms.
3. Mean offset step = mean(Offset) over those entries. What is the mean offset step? 0.5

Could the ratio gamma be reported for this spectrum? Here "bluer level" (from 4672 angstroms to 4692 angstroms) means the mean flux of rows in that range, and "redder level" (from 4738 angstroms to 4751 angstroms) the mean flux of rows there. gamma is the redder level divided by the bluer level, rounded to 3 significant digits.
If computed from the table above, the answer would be 1.13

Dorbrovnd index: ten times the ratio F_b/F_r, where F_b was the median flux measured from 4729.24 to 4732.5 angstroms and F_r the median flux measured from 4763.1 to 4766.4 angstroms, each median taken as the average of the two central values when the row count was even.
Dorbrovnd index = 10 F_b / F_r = 10.3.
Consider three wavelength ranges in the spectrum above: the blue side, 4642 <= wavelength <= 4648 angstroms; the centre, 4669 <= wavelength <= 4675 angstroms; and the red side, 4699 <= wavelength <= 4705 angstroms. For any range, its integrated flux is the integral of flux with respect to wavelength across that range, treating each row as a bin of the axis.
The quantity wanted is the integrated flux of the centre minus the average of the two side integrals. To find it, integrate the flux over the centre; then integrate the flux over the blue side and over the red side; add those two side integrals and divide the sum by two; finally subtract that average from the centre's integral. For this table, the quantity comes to 0.2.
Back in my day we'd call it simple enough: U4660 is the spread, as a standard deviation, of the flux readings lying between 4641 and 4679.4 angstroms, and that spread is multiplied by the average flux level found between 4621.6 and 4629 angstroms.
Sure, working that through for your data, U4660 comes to 1.9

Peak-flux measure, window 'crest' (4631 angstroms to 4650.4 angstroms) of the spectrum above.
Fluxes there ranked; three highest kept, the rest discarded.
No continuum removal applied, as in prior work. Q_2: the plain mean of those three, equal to 7.8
